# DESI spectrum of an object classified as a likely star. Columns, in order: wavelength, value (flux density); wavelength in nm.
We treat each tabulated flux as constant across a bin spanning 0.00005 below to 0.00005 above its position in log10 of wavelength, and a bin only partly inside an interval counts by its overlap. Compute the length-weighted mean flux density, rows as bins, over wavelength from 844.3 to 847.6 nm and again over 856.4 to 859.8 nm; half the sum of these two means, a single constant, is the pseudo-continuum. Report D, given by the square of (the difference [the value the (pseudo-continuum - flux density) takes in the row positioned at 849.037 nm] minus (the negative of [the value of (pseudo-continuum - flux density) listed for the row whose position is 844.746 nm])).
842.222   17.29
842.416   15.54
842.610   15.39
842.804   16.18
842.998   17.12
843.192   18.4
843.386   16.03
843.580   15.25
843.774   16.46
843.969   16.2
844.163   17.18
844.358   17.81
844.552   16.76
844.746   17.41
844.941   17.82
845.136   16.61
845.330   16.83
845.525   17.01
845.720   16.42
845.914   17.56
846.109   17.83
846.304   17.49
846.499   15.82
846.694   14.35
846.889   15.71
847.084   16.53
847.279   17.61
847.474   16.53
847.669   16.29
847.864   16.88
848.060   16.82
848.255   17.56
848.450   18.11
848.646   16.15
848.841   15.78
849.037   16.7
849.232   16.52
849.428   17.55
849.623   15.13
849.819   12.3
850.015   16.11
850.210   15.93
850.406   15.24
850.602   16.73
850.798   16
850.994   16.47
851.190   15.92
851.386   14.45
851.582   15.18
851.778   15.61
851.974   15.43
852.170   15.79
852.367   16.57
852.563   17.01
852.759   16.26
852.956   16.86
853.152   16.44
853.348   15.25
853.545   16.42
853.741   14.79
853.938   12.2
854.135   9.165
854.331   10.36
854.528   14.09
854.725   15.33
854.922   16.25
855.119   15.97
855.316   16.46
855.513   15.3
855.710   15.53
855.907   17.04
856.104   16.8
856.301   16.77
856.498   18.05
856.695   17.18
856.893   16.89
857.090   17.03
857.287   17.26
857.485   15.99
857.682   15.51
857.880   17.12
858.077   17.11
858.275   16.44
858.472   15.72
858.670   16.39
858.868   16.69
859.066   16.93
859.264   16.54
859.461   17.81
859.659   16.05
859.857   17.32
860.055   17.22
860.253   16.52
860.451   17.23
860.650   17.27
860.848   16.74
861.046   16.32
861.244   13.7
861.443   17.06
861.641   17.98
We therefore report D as 0.3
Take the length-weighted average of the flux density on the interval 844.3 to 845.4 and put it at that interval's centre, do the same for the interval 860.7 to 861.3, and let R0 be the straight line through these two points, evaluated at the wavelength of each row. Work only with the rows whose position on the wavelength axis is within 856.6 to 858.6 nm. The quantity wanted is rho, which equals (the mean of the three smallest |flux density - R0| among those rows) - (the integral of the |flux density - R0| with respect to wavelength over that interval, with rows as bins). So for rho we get -1.10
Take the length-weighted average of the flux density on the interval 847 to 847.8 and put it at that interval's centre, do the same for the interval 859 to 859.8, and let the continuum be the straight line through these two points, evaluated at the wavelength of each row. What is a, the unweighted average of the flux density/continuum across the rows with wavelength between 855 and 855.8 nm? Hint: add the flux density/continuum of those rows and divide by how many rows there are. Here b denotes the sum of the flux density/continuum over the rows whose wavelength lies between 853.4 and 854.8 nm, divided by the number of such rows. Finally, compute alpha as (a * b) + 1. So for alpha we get 1.74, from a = 0.94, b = 0.78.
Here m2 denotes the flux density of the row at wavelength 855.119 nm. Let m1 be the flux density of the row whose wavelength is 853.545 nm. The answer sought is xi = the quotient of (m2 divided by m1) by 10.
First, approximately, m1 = 16.42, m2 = 15.97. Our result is 0.097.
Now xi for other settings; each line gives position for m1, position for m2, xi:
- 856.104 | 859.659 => 0.096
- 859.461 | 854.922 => 0.091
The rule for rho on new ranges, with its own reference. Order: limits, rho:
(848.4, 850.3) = -1.88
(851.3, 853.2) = -1.38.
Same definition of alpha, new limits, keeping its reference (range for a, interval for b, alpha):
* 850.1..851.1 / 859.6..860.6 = 1.96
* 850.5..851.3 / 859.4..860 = 1.98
